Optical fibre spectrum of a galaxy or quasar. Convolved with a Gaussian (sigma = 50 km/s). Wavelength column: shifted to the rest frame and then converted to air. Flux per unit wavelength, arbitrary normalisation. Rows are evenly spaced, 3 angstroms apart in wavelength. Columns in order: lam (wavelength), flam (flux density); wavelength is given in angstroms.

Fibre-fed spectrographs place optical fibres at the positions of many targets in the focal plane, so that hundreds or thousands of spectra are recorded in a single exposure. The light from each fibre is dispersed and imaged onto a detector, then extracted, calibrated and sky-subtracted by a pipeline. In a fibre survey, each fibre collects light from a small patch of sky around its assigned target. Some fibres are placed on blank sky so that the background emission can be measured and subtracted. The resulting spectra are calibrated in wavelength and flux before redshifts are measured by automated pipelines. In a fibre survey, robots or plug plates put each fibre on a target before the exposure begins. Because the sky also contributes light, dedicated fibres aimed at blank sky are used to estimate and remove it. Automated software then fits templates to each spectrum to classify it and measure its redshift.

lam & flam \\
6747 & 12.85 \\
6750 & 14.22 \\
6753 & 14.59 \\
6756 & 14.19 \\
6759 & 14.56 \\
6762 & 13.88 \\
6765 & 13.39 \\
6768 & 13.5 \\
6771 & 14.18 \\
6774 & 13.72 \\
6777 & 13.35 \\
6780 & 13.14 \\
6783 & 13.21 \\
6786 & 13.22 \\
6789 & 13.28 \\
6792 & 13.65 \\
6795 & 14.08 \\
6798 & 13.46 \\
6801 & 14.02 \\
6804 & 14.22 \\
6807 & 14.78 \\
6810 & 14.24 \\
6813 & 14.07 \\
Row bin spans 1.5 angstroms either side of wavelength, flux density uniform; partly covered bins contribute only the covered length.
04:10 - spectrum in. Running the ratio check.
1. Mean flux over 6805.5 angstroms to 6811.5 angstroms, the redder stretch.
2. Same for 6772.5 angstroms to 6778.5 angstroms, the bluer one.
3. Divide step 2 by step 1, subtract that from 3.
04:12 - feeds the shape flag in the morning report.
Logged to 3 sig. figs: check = 2.07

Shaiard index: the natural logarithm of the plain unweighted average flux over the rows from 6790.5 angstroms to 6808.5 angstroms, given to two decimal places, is 2.64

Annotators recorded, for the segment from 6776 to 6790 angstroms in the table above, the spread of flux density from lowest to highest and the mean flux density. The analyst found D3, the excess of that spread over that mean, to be -13.0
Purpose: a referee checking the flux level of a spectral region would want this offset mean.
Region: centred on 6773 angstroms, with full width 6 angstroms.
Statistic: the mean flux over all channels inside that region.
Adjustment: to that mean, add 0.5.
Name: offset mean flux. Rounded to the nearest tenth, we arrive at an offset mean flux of 14.4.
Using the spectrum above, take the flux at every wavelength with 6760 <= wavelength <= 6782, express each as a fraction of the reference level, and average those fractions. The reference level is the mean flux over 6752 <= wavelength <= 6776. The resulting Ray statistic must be 0.97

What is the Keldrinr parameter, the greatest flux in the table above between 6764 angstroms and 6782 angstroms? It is 14.18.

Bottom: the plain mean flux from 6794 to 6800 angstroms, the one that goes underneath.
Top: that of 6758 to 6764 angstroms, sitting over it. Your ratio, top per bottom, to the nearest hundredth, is 1.03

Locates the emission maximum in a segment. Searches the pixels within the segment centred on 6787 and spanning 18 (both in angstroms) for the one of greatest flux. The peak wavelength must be 6795 angstroms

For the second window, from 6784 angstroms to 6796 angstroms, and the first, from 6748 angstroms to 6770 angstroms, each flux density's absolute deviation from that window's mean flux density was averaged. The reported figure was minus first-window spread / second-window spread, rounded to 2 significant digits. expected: -1.3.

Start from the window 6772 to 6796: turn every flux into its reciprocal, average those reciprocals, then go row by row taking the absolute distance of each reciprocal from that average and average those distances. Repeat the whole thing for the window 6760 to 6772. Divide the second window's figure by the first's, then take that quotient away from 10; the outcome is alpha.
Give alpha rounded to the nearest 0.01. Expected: 8.95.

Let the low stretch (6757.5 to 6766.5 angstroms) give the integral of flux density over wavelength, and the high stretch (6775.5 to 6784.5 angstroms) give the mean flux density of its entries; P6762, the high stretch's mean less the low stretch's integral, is -112.3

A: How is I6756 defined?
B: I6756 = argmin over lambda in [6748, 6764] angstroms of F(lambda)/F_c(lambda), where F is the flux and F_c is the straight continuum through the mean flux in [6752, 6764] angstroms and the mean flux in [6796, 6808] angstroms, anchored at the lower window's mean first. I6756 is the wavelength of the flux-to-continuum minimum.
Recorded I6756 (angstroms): 6762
